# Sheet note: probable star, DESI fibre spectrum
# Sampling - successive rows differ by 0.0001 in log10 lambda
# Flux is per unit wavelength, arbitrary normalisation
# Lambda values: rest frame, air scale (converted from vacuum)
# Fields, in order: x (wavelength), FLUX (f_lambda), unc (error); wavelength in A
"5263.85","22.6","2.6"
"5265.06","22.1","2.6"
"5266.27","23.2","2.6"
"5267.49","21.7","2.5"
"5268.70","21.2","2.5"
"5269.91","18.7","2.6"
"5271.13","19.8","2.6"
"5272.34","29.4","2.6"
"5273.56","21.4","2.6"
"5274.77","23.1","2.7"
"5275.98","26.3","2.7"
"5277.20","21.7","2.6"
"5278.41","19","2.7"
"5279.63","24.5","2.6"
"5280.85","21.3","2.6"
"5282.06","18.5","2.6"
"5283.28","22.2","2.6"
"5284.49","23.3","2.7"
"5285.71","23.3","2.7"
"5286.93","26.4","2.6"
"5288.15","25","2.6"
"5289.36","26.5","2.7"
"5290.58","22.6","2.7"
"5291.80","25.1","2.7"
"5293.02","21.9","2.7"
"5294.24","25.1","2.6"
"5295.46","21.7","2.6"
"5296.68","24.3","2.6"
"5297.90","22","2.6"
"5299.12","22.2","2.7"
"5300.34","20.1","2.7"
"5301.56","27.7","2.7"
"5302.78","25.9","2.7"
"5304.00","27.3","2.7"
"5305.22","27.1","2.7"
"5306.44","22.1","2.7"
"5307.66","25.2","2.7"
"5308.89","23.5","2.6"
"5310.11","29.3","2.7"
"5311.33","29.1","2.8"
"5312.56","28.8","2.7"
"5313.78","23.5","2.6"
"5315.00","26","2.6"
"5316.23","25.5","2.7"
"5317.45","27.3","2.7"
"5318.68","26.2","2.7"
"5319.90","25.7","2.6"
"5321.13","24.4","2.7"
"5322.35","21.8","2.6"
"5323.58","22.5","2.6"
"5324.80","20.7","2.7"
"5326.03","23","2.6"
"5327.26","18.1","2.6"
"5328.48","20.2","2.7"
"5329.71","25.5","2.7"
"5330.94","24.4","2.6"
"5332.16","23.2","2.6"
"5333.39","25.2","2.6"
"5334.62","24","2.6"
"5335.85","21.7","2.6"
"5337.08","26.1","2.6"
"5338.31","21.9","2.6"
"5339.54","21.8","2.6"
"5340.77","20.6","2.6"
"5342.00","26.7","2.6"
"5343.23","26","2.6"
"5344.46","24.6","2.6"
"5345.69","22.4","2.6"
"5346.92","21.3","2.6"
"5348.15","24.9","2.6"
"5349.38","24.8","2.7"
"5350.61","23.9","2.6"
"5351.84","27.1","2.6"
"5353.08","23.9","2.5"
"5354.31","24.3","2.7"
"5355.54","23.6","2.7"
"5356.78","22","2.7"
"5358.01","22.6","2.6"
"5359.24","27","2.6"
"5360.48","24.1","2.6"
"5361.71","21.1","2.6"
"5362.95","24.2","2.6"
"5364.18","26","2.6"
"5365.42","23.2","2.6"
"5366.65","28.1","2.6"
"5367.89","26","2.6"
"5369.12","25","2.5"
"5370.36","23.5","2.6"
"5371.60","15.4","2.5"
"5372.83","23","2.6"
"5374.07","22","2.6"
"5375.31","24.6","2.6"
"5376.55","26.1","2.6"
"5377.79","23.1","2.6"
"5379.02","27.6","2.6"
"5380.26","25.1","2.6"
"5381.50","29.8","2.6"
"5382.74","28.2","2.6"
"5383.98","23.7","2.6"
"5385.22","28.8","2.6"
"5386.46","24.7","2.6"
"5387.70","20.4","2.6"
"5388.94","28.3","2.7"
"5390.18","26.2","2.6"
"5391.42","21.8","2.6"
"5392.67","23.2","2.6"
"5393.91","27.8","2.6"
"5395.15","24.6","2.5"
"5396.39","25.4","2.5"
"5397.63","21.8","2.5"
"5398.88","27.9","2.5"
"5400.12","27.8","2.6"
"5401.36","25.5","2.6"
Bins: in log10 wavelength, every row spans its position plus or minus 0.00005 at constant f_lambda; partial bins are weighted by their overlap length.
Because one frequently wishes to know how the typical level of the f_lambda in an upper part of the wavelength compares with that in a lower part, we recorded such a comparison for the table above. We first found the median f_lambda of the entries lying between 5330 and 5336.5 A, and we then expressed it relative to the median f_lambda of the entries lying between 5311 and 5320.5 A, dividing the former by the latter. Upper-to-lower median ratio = 0.92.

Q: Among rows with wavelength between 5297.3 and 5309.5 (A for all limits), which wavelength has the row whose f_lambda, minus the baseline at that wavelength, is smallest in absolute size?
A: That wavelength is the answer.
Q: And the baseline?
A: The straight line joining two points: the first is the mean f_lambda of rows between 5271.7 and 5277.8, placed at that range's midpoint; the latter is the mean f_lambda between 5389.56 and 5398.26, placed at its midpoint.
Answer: 5307.66 A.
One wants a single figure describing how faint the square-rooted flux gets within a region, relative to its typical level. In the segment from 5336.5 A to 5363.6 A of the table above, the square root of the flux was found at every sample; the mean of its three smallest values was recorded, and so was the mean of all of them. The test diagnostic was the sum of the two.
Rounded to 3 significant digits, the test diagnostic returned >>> 9.46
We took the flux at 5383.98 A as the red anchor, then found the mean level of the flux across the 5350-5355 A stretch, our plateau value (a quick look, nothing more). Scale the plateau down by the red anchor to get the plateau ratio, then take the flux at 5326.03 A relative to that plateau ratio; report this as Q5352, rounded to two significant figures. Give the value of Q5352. 22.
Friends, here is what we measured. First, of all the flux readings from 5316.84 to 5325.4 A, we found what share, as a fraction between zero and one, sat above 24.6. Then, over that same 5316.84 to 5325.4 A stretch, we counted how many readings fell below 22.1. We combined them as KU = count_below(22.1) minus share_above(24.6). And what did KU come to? 2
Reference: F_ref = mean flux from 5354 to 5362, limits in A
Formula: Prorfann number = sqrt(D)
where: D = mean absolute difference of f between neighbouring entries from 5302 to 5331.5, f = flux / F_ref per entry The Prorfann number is 0.308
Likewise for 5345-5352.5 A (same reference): 0.275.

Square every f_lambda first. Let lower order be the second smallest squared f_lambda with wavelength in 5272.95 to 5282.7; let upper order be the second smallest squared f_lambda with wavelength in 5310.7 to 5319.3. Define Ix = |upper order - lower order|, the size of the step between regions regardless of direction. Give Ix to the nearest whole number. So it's 289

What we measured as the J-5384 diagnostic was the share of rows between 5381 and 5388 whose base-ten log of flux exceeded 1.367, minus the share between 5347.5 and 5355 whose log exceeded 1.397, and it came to 0.7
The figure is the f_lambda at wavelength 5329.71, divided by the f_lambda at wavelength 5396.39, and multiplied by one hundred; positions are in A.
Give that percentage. 100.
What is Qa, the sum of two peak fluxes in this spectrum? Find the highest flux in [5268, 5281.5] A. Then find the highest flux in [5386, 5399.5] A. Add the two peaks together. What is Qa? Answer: 57.7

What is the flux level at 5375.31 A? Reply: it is 24.6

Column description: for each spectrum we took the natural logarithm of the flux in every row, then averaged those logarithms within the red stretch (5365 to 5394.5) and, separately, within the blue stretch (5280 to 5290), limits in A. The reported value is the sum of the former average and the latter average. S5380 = 6.35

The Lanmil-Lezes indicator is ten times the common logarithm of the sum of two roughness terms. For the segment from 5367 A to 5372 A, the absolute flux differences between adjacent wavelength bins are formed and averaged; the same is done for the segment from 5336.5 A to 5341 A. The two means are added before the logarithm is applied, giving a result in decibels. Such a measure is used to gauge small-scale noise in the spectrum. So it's 7.3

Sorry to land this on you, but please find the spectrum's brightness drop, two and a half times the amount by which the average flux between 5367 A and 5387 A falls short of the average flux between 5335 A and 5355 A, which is -2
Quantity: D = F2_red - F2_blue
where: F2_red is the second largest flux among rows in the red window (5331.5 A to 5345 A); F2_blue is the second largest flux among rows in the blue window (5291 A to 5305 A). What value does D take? -1.2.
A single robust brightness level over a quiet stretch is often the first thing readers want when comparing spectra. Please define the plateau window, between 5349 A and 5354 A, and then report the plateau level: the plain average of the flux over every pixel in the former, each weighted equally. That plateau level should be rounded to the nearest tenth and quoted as 24.9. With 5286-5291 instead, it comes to 25.1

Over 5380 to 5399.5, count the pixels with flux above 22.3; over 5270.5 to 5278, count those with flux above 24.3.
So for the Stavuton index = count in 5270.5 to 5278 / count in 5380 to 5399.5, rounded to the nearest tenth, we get 0.2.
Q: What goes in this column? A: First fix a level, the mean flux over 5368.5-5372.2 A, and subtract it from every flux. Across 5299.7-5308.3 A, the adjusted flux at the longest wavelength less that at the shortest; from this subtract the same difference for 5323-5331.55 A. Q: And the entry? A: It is 3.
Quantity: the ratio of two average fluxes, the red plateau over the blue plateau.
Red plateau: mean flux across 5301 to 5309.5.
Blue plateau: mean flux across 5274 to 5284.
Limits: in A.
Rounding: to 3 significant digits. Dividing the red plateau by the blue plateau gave 1.16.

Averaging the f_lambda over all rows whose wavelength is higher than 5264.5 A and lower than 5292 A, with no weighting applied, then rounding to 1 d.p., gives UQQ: 22.9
